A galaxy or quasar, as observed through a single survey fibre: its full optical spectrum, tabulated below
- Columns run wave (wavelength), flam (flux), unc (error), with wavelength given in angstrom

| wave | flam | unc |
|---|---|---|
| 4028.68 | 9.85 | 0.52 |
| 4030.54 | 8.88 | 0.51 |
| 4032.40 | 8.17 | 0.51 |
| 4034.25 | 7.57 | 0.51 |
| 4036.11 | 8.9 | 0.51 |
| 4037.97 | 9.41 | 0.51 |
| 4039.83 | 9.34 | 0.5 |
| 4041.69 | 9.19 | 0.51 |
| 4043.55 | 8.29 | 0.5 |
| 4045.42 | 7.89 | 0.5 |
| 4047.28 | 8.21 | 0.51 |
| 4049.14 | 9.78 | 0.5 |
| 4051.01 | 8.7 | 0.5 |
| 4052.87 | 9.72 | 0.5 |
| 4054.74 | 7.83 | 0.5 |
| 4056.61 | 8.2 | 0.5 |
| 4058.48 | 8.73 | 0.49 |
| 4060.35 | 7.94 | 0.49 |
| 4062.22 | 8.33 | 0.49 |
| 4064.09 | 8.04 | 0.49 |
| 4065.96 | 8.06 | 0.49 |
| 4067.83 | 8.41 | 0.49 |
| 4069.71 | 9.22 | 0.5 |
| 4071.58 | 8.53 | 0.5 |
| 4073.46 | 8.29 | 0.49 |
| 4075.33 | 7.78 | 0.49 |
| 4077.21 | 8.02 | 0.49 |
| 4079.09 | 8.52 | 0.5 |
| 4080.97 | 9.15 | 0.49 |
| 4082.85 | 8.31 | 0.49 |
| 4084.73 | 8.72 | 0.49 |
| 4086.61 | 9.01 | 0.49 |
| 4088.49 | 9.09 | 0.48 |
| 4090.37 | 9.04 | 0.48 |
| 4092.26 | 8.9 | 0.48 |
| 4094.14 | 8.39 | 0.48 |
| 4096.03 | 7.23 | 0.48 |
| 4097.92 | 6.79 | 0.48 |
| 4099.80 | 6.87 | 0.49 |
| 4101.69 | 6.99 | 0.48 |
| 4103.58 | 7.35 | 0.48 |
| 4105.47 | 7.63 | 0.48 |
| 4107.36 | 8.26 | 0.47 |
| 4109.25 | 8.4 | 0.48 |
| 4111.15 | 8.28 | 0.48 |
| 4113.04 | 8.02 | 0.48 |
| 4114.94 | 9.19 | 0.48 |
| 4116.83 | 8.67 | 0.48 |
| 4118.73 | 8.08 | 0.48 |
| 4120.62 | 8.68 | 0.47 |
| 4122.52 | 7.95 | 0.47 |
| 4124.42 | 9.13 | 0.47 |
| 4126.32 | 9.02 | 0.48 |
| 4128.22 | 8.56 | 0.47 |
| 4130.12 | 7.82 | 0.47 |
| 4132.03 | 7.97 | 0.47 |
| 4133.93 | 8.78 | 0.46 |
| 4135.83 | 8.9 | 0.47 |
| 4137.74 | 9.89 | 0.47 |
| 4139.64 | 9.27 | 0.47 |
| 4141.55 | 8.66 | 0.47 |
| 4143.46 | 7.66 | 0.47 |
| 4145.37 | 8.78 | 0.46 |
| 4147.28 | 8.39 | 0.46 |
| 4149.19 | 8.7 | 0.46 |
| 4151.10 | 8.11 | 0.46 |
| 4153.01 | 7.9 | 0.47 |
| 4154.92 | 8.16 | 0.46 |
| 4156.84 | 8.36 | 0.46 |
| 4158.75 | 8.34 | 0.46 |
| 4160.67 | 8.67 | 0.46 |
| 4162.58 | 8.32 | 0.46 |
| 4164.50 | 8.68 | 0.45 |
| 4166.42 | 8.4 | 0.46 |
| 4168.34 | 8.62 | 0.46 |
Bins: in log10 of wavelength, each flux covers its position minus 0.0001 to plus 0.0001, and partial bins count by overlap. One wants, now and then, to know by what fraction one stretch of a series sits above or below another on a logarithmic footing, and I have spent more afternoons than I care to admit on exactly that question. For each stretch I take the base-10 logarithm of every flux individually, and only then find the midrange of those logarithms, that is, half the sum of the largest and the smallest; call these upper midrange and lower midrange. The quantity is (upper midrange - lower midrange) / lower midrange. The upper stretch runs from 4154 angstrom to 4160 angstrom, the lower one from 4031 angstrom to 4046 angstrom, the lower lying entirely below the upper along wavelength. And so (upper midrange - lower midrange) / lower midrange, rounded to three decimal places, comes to -0.010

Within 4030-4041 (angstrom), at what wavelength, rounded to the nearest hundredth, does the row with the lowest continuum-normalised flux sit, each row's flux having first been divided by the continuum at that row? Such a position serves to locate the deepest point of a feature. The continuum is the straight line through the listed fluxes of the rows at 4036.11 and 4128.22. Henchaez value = 4034.25 angstrom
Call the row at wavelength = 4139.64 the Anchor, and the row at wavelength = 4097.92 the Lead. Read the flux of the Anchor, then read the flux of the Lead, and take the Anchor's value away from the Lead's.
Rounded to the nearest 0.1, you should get -2.5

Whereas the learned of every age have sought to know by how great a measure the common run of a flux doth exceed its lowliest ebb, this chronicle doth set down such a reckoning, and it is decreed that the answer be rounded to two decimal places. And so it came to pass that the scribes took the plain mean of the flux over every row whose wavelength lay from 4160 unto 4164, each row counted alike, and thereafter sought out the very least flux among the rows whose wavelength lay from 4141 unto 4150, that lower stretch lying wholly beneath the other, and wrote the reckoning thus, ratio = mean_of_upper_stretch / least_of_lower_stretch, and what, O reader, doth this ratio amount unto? 1.11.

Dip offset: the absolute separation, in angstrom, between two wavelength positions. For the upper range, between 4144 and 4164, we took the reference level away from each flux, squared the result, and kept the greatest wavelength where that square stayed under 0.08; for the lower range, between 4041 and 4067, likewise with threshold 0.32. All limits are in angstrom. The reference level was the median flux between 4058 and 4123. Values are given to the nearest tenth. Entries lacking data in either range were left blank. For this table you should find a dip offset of 96.6 angstrom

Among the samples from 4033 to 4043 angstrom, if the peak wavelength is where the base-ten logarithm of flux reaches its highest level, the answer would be 4037.97 angstrom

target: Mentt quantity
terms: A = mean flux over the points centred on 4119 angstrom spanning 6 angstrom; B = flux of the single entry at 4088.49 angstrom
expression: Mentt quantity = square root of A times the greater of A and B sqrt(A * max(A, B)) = 8.8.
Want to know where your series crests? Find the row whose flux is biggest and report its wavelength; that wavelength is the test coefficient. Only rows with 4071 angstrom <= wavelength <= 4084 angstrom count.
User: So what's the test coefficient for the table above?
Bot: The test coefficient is 4080.97 angstrom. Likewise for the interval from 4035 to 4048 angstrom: 4037.97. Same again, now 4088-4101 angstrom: 4088.49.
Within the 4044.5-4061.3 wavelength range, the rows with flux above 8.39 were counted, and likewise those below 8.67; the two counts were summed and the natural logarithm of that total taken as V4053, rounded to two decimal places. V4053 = 2.20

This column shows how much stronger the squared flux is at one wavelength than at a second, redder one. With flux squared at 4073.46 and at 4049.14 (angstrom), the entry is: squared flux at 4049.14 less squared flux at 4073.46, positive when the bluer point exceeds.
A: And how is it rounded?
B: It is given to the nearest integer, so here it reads 27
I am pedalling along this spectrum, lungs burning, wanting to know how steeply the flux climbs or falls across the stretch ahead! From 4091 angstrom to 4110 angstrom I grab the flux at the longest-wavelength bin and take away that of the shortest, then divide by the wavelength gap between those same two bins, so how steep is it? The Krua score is -0.03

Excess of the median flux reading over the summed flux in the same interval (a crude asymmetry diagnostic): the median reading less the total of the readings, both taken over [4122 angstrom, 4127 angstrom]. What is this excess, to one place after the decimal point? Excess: -17.1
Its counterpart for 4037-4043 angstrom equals -18.6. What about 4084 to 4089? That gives -17.8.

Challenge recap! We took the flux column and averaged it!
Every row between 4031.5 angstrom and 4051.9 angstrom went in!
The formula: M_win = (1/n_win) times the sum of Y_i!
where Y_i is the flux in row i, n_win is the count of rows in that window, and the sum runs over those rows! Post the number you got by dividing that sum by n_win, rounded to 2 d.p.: 8.68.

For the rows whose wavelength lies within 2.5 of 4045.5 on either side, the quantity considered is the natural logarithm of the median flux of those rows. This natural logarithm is 2.11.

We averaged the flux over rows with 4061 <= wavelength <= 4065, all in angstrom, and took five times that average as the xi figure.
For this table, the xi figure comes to 41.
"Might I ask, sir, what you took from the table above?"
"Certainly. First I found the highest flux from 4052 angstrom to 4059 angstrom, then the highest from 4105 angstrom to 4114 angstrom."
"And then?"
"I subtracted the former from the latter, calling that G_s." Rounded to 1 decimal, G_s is -1.3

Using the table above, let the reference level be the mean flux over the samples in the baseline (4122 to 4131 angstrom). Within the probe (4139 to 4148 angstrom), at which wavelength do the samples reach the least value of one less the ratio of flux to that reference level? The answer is 4139.64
